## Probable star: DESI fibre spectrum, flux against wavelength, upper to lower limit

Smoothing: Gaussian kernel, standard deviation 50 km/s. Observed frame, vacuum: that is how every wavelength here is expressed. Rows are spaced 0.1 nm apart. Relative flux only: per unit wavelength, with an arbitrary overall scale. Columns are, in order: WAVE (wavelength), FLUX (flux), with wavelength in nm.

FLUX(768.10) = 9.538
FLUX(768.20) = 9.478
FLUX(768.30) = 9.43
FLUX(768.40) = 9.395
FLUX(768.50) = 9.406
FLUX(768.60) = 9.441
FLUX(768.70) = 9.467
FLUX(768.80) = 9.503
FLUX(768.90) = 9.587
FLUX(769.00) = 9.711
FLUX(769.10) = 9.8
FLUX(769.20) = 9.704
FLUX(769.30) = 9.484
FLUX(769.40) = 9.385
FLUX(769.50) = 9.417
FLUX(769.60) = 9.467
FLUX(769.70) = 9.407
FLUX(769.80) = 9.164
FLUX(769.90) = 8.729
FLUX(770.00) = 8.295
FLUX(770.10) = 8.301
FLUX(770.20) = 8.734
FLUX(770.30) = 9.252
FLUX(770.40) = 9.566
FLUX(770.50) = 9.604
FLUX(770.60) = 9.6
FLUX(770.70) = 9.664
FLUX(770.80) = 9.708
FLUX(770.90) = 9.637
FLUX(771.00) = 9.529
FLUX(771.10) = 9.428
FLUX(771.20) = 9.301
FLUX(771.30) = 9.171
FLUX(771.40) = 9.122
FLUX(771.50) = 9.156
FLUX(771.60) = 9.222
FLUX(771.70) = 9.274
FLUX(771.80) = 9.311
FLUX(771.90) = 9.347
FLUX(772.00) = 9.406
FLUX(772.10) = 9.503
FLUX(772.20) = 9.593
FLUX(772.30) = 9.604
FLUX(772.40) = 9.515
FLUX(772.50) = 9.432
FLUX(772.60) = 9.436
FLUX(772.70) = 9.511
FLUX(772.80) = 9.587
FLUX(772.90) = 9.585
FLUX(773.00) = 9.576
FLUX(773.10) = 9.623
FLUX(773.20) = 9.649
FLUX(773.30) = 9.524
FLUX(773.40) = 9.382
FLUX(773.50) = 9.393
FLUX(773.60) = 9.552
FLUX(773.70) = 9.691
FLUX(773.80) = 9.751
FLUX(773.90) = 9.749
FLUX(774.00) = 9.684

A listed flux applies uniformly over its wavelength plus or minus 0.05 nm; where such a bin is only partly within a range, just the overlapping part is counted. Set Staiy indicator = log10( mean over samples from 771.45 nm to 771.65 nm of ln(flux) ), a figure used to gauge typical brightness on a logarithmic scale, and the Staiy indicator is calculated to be 0.346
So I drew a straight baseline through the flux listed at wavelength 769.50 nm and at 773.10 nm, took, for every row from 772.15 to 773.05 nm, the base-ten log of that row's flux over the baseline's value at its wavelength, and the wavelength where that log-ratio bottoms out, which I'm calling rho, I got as 772.60 nm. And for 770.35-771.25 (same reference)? 771.20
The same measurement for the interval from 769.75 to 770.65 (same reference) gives 770.00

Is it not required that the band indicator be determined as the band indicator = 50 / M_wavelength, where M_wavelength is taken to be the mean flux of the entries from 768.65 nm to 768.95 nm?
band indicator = 5.25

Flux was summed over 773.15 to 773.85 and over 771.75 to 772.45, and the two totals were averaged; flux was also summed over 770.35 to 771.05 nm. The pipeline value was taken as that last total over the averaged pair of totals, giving 1.01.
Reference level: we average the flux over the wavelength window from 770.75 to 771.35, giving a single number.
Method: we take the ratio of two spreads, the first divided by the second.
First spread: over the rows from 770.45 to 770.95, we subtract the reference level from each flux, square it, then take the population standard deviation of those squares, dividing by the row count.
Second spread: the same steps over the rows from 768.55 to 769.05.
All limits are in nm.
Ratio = 0.6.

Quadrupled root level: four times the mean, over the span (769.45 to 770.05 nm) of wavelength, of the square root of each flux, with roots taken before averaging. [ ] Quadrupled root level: 12.0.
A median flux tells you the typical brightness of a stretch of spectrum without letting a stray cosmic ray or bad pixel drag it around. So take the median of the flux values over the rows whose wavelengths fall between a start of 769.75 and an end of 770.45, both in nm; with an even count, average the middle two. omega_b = 8.73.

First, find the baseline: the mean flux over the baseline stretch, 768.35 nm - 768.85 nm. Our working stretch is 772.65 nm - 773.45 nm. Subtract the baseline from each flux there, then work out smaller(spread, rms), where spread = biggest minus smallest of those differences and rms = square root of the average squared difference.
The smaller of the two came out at 0.14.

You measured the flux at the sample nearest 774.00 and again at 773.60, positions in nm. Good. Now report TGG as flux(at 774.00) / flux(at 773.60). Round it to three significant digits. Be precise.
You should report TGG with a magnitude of 1.01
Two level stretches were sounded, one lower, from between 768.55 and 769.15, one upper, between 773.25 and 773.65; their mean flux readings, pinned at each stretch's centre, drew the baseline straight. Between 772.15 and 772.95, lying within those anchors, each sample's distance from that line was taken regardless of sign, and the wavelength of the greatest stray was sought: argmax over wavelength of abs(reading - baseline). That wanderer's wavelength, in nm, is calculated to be 772.30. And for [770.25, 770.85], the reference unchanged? 770.30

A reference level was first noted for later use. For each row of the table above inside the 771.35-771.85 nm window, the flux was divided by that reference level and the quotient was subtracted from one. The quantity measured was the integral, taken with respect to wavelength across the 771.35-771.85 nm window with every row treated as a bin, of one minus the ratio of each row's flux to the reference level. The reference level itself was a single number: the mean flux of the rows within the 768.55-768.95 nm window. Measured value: 0.015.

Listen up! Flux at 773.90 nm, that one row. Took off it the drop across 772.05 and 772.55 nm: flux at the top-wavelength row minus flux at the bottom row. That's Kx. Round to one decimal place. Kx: 9.8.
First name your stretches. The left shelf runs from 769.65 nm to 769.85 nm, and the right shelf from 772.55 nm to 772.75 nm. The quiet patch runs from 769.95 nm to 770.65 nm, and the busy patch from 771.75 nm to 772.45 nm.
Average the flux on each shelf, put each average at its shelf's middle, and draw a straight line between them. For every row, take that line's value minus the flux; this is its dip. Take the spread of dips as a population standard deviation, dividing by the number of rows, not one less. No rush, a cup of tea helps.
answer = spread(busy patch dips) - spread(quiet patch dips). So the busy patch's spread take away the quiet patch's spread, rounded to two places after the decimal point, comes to -0.45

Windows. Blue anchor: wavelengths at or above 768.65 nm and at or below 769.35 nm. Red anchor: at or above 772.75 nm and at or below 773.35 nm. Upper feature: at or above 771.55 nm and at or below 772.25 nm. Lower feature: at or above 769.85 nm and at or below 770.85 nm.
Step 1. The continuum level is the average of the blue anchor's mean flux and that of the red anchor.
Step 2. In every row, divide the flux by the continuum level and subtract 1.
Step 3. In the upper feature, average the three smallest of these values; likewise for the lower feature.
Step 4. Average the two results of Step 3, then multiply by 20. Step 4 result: -1.55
